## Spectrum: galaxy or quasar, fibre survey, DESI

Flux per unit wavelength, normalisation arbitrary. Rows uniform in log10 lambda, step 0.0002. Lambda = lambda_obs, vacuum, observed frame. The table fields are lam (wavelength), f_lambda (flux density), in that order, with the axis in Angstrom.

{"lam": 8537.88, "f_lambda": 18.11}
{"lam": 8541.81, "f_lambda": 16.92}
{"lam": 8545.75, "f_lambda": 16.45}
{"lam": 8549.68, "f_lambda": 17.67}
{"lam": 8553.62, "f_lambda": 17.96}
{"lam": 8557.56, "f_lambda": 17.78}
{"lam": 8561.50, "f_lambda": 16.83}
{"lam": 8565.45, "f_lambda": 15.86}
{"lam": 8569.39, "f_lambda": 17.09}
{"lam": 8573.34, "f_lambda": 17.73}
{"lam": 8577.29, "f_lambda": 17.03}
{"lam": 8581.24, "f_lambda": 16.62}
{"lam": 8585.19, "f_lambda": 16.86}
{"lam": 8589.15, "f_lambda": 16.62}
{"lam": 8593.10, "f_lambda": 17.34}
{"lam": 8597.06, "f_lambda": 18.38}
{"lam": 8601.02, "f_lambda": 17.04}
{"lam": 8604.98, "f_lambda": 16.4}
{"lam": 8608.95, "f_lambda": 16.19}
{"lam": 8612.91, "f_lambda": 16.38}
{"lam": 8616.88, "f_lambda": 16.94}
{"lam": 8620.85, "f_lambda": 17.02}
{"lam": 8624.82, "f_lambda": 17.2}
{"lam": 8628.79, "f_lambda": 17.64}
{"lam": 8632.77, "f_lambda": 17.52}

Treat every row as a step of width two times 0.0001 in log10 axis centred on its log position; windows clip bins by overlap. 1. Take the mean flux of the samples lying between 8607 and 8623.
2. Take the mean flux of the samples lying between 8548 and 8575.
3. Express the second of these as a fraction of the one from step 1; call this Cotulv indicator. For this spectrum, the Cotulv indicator 1.04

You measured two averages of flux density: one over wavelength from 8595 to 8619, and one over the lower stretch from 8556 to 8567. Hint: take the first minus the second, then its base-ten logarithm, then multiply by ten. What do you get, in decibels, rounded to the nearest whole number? -12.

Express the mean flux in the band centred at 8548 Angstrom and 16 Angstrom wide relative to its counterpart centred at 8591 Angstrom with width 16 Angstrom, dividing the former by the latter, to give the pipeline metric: 1.00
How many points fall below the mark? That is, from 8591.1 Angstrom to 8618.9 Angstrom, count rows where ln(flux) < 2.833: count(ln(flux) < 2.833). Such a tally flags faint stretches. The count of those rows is 4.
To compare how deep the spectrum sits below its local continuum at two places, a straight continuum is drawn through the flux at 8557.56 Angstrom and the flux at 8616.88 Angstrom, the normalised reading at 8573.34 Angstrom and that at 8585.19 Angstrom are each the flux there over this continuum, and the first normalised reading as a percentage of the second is 104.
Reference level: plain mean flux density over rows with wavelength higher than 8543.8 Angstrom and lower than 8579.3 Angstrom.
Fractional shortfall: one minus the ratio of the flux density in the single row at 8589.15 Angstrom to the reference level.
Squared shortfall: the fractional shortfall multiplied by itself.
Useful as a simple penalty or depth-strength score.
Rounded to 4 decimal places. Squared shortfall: 0.0010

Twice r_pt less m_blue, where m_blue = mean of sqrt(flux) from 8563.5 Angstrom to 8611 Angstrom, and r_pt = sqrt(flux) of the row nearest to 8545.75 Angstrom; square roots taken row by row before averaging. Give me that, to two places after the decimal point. 4.00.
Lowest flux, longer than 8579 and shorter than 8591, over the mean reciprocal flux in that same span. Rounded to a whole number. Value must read 278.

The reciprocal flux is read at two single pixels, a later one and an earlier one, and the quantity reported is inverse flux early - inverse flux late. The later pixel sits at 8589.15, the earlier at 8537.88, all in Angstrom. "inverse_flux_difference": -0.0050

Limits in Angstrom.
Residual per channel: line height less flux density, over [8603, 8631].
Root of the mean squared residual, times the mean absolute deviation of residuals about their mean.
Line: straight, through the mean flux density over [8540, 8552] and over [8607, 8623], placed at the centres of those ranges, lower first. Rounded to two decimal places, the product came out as 0.26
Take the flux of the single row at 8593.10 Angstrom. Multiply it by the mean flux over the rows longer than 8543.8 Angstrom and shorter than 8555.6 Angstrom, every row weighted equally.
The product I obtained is 301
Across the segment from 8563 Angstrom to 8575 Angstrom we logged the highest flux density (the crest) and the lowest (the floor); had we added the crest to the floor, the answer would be 33.6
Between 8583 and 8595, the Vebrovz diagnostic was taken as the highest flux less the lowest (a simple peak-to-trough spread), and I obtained 0.72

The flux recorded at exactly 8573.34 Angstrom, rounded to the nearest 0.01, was 17.73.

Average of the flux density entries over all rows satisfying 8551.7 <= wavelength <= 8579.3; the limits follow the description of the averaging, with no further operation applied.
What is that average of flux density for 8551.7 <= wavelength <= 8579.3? 17.2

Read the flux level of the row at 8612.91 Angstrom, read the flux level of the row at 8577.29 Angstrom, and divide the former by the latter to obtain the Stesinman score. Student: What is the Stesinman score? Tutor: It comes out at 0.96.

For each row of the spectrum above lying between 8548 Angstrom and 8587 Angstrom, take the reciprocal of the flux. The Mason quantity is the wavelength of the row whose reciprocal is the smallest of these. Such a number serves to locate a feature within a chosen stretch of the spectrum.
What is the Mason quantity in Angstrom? 8553.62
